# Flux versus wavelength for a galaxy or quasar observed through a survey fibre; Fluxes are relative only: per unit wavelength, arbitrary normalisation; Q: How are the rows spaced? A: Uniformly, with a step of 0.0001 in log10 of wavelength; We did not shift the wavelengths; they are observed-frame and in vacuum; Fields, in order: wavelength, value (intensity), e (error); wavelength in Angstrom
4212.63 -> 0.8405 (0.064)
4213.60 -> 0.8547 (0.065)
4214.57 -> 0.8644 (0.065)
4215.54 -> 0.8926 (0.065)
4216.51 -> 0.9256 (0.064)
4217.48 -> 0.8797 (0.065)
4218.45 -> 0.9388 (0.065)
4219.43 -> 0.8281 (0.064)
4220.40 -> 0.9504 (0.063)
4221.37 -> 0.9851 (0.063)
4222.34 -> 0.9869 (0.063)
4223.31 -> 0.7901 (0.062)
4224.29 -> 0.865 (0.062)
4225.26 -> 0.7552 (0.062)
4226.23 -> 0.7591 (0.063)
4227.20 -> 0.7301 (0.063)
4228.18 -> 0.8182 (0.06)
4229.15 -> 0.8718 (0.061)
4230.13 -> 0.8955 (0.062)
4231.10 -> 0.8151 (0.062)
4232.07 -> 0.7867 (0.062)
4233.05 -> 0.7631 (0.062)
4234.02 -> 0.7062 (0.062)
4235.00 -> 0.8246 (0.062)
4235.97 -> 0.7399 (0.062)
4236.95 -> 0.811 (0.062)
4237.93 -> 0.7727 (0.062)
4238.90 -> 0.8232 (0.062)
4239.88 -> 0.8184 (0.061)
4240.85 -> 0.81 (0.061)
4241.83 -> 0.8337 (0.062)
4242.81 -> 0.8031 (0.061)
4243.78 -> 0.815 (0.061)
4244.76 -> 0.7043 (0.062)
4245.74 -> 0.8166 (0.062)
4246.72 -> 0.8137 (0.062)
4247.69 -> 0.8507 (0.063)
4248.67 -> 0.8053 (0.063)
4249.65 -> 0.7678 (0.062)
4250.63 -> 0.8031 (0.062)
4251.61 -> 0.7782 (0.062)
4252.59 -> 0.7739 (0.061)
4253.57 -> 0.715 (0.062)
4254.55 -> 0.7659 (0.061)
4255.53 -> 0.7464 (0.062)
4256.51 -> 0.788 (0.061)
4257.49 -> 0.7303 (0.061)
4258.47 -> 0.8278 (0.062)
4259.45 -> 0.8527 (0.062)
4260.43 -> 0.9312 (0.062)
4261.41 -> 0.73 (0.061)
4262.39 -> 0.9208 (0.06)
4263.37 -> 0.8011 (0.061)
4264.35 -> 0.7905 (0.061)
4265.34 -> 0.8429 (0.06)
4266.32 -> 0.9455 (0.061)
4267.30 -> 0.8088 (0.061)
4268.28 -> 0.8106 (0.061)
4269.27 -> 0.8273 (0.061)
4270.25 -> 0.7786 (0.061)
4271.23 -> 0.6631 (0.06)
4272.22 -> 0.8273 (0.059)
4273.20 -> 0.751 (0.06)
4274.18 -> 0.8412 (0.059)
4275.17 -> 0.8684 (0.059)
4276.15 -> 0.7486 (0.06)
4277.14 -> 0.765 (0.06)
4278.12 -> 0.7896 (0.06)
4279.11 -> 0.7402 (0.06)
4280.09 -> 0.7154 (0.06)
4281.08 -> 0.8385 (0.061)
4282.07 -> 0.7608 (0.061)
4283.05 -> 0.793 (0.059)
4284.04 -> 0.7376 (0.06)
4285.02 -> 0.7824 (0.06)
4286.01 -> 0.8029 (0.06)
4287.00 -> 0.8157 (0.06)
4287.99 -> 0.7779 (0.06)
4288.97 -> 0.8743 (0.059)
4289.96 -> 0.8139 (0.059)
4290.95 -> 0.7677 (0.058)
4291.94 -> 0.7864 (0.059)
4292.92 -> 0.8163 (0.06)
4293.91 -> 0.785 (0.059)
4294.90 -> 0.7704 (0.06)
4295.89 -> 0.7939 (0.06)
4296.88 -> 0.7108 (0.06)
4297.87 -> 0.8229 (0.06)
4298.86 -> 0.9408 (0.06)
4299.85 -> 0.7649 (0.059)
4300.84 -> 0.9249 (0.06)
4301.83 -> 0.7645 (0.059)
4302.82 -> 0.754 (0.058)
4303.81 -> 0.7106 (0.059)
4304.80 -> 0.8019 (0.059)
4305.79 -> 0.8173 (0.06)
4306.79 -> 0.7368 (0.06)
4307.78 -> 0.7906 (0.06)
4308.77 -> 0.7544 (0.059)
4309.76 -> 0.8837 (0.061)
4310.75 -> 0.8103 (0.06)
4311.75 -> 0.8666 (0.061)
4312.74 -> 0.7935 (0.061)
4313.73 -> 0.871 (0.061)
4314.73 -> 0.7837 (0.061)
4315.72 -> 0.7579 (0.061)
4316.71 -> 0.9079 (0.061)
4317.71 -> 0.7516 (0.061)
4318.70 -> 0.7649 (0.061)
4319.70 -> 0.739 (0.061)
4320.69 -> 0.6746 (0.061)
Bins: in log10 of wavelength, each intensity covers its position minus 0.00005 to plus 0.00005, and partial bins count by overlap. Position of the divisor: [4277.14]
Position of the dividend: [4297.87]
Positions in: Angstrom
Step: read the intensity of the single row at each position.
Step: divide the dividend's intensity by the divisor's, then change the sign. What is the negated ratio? -1.08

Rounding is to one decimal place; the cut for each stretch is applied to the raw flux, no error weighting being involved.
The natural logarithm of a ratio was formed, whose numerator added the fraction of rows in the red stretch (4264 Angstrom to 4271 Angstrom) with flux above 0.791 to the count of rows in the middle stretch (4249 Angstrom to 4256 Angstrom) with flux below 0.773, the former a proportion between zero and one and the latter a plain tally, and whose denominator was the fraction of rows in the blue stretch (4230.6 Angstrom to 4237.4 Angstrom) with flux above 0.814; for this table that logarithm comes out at 2.8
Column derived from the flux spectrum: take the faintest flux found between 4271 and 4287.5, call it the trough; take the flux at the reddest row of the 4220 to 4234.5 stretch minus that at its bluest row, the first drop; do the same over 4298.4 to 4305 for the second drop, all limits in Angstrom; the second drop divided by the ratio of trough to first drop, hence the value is 0.051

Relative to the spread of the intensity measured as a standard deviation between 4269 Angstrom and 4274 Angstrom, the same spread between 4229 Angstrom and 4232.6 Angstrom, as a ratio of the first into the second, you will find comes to 0.7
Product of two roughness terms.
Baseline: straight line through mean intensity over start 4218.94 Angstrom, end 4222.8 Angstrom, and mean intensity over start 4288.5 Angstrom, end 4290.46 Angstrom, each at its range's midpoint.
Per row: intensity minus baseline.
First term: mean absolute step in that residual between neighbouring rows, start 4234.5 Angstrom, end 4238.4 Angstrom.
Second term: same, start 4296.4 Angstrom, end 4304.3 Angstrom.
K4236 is 0.0071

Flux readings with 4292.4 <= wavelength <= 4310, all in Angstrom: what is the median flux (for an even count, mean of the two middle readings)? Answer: 0.788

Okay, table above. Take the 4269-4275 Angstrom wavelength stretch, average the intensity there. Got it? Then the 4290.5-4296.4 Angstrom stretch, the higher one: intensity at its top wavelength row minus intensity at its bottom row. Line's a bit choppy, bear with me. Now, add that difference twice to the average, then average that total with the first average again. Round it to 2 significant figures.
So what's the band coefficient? 0.81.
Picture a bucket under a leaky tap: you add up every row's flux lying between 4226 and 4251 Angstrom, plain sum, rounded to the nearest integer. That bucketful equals 21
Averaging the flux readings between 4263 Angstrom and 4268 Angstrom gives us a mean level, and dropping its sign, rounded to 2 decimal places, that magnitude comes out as 0.84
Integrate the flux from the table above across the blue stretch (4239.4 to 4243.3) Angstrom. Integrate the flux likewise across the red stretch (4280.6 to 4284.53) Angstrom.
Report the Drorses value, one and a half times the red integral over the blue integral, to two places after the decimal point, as 1.45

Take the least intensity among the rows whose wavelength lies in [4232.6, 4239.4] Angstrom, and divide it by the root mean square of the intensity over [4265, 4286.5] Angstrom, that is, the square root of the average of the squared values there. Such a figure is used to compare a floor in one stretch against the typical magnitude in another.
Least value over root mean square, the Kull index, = 0.89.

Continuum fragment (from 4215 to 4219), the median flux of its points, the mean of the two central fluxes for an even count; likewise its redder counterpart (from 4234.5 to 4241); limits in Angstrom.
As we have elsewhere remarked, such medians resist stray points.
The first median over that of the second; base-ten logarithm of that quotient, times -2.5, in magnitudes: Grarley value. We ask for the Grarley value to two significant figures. -0.12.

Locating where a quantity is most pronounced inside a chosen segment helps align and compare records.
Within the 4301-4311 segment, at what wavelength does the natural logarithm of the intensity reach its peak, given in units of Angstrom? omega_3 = 4309.76 Angstrom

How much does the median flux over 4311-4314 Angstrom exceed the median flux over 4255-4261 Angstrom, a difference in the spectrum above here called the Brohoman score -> 0.059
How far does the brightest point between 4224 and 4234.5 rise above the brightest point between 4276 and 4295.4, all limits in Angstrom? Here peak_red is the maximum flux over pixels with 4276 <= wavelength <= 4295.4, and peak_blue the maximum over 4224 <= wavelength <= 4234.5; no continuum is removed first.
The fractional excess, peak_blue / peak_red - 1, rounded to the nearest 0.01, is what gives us 0.02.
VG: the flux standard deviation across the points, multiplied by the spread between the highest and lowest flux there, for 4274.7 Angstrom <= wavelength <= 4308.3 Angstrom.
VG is 0.012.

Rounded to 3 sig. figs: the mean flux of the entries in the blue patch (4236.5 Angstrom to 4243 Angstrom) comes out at 0.810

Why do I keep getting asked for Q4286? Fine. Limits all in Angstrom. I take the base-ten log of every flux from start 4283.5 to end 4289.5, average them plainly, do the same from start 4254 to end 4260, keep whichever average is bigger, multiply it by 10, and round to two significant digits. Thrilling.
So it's -0.98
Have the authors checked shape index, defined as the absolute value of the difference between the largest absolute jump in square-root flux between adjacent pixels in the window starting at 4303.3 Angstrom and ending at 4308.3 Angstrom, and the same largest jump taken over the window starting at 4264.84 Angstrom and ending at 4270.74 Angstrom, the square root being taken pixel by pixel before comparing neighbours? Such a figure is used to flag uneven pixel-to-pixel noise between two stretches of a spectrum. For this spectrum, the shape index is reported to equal 0.0205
